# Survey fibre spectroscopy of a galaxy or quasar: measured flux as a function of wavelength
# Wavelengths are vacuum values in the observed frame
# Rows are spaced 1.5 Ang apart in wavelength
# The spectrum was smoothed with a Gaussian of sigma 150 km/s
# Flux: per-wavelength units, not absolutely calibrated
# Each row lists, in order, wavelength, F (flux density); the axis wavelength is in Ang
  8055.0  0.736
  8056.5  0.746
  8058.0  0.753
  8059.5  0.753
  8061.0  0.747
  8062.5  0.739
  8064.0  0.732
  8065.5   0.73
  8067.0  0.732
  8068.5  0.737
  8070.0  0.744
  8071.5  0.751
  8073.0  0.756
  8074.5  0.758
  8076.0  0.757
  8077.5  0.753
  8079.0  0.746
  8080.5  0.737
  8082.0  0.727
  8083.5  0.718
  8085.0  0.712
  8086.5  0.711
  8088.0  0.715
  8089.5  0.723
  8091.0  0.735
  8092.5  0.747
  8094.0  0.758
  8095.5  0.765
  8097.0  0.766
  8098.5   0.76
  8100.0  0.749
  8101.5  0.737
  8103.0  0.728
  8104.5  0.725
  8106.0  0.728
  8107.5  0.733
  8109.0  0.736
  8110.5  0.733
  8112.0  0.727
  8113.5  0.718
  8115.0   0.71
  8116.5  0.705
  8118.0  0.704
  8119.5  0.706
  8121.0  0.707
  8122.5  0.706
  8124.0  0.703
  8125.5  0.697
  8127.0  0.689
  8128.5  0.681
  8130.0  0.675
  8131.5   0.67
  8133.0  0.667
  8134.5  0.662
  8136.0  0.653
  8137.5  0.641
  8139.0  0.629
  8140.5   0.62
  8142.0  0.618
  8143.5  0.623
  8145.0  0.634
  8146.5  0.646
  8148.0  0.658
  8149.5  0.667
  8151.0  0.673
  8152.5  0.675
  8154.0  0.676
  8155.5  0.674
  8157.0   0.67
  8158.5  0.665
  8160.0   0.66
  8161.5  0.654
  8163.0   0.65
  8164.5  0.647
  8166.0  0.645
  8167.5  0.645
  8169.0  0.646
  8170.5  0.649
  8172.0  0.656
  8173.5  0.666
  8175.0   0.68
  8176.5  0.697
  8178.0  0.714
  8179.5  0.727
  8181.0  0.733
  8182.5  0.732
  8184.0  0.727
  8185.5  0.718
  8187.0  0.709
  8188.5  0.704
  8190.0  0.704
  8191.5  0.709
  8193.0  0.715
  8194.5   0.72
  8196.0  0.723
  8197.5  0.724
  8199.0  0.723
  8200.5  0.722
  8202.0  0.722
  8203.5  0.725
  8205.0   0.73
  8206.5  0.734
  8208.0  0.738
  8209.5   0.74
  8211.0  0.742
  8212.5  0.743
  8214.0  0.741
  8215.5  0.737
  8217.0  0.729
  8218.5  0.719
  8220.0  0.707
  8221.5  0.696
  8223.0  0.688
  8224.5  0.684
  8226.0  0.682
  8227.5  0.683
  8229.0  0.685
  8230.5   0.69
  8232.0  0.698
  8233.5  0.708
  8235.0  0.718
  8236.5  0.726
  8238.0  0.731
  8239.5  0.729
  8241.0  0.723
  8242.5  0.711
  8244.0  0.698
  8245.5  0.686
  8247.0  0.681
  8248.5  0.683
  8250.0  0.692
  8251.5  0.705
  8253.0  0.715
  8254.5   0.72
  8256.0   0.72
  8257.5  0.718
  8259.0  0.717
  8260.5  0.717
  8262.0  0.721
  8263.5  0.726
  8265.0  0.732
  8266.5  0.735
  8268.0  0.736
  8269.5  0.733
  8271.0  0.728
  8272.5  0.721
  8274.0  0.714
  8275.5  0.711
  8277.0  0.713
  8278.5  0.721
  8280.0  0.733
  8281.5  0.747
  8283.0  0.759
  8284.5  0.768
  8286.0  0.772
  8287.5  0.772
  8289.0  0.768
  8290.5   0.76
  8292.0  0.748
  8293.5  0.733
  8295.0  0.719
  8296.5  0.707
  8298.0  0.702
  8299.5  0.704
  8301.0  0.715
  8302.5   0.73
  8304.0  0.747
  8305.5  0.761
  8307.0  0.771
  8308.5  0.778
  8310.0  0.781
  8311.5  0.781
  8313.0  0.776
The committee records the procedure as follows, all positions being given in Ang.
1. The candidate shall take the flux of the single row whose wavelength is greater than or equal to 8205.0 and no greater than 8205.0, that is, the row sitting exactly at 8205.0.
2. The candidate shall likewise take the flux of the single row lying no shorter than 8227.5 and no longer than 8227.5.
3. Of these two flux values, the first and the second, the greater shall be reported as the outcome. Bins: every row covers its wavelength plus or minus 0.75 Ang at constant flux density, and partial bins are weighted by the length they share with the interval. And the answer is 0.73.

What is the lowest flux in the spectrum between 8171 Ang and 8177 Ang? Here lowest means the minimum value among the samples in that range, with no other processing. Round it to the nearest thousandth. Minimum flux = 0.656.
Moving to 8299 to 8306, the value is 0.704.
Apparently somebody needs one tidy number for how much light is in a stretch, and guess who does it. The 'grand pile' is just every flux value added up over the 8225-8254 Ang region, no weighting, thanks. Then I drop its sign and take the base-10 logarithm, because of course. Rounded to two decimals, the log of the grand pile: 1.13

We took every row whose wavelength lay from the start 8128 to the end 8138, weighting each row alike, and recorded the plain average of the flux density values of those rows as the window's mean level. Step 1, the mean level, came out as 0.664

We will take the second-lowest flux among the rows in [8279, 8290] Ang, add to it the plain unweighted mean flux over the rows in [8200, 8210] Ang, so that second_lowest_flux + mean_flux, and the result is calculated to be 1.48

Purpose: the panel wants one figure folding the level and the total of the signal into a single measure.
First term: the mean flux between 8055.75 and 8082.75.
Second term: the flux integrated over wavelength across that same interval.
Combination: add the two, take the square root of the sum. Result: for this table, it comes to 4.6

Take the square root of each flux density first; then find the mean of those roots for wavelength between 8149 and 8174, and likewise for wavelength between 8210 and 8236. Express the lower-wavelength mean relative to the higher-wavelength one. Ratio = 0.96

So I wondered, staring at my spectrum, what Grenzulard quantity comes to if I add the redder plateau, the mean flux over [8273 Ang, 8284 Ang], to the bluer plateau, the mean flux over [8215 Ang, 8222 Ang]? 1.45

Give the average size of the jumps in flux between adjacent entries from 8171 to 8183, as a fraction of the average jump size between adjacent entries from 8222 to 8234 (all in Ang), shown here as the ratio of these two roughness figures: 2.4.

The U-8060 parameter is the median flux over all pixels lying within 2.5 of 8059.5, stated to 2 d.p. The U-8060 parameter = 0.75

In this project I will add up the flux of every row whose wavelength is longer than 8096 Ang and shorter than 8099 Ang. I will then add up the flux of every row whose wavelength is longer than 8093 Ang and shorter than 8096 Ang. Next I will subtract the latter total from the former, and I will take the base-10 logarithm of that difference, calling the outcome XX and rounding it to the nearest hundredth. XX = -2.52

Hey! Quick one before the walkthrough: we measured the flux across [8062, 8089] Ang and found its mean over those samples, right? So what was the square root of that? 0.858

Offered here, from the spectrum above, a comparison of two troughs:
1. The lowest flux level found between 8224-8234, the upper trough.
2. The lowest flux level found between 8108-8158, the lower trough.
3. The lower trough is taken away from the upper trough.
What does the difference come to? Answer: 0.06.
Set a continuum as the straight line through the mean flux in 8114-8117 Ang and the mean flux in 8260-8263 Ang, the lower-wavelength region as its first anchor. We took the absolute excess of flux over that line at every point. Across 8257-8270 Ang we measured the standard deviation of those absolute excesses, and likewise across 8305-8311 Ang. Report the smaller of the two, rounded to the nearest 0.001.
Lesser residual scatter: 0.006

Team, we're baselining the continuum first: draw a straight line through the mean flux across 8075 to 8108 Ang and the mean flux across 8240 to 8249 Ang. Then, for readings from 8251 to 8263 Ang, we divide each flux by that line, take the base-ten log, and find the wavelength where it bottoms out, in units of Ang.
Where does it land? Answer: 8251.5 Ang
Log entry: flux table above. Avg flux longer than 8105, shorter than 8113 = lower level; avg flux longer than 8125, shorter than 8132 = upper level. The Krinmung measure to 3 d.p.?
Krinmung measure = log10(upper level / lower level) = -0.030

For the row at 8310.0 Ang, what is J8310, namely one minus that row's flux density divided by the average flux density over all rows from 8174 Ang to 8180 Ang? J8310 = -0.11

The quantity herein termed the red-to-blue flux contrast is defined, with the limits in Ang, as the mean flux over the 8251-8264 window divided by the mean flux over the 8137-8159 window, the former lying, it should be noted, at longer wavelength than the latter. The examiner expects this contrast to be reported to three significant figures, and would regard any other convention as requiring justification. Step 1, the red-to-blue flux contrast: 1.10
